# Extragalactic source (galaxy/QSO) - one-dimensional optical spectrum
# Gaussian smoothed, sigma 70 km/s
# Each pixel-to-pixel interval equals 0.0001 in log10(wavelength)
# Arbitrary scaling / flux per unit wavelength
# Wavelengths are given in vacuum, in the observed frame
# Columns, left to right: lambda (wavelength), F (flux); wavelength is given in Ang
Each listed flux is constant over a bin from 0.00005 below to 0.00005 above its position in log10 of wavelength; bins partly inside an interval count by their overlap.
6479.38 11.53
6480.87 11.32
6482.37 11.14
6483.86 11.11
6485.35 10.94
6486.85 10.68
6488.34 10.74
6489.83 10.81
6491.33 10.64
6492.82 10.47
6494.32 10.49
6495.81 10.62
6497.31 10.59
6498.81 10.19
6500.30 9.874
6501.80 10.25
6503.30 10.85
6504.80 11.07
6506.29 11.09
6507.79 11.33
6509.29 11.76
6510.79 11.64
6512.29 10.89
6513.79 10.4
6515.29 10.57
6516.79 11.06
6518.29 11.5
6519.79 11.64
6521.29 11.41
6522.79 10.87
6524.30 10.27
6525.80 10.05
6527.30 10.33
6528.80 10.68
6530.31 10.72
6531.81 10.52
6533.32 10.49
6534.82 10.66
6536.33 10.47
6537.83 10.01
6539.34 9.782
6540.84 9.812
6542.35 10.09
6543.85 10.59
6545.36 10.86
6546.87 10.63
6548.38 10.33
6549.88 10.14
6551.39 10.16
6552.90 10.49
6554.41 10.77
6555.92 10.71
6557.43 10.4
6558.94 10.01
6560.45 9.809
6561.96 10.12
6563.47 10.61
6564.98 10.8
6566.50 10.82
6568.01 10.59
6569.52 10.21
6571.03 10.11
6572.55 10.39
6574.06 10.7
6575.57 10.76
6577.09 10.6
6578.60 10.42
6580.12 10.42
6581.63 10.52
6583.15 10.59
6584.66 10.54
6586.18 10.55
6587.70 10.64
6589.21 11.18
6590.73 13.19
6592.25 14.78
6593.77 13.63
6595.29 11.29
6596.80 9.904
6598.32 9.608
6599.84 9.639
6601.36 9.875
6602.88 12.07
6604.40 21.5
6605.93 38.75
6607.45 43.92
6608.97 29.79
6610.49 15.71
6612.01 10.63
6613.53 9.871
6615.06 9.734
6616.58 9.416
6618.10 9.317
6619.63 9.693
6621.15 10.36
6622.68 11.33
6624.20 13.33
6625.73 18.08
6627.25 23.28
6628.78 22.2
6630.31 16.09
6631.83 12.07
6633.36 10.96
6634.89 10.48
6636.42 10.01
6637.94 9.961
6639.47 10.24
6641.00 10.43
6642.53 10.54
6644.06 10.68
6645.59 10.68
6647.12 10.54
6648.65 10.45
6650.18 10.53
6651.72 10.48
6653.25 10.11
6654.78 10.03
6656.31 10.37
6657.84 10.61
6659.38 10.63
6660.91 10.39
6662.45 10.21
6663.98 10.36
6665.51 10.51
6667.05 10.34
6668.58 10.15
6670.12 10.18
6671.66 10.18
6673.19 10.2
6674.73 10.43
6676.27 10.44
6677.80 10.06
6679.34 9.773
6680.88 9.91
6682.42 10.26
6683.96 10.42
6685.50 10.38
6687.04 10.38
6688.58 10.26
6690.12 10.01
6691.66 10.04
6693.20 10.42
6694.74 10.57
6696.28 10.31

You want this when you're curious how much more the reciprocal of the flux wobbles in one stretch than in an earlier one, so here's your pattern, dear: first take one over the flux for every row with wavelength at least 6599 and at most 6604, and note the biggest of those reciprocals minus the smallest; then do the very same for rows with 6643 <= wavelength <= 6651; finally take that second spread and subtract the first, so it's -0.019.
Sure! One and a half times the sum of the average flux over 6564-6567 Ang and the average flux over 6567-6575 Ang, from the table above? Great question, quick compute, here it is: 31.8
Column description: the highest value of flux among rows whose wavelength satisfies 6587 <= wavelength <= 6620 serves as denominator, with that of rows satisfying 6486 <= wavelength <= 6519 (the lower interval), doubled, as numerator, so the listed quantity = 0.5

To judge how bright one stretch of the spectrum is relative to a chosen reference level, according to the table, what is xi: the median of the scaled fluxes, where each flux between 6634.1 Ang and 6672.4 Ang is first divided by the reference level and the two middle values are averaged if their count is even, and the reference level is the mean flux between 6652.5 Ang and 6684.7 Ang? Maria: 1.012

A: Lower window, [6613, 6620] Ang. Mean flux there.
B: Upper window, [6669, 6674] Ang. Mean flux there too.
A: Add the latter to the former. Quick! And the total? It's 19.8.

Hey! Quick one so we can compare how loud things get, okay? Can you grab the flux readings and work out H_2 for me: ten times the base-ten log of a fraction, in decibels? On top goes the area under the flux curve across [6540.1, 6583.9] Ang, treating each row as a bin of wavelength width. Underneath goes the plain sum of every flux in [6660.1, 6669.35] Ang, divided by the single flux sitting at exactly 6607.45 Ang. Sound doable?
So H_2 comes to 25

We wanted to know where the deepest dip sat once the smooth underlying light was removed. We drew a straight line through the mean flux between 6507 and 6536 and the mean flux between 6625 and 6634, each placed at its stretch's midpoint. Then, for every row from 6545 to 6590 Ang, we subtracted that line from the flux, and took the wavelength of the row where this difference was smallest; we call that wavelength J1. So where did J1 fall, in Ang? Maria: 6586.18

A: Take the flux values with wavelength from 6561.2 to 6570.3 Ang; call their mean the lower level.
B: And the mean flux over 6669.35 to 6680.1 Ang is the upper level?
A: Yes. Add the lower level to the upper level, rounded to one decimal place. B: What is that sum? 20.7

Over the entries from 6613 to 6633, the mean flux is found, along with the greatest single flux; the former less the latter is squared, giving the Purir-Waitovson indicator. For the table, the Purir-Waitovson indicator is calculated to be 97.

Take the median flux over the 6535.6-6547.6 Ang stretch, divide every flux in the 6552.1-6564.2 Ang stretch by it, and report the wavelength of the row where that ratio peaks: 6554.41 Ang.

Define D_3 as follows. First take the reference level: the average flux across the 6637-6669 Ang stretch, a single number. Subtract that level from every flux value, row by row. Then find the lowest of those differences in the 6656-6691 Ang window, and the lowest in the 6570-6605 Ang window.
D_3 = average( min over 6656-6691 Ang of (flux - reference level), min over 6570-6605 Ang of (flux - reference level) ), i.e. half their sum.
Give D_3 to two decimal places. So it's -0.70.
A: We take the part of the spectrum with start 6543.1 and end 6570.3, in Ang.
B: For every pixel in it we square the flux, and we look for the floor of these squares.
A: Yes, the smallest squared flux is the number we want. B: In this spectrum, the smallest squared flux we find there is 96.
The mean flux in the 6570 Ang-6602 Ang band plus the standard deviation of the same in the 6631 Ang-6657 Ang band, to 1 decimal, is 11.4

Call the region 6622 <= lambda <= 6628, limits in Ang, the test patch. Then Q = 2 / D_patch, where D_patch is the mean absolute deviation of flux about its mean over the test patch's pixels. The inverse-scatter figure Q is 0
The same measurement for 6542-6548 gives 9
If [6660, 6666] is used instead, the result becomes 24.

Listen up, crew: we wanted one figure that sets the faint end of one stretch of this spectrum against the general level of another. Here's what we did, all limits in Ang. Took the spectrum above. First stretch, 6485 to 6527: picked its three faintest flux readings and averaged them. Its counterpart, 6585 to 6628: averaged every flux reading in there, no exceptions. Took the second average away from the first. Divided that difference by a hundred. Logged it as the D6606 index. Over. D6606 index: -0.050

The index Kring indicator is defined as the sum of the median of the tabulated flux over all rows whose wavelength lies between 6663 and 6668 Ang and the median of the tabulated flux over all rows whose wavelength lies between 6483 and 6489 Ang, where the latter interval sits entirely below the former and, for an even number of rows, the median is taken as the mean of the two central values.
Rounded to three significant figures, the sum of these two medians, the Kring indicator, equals 21.2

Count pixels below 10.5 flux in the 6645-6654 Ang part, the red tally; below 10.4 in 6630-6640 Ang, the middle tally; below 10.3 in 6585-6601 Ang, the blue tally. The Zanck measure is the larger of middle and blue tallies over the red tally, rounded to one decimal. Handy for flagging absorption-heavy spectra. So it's 1.0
